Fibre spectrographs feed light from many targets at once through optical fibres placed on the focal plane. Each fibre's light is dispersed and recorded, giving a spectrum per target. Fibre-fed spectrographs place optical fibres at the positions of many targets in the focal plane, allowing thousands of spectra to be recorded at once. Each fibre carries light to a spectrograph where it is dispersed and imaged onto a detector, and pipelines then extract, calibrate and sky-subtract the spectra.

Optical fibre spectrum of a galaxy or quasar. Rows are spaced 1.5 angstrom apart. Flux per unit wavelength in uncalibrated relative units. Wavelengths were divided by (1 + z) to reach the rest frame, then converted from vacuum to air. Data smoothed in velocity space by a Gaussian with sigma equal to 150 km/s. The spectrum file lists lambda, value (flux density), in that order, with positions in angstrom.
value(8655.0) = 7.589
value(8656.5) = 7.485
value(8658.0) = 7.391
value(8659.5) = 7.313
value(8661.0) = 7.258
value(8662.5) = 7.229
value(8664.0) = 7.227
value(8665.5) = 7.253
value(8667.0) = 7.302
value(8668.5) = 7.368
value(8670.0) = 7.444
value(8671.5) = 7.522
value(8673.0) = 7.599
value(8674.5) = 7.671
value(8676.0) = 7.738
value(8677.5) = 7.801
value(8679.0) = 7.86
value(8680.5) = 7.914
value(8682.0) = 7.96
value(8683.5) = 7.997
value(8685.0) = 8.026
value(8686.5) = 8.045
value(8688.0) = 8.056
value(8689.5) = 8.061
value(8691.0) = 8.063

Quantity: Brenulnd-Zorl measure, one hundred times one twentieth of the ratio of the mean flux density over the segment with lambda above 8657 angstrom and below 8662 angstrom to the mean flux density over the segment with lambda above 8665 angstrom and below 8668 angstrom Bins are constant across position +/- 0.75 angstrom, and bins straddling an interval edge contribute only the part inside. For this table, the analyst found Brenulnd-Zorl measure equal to 5.03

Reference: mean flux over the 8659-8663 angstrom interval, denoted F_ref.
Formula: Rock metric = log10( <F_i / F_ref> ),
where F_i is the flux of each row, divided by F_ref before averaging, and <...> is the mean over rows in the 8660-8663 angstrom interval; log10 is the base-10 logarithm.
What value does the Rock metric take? -0.001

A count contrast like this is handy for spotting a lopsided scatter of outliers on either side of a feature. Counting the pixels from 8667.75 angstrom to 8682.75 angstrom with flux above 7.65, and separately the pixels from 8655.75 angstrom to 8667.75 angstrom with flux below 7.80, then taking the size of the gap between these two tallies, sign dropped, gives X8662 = 2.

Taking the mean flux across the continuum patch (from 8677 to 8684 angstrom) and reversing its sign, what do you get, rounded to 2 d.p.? -7.91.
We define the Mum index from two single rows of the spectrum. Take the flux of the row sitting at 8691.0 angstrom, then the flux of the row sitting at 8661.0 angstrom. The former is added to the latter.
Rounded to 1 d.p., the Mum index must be 15.3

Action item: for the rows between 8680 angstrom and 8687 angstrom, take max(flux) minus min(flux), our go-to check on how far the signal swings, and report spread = 0.13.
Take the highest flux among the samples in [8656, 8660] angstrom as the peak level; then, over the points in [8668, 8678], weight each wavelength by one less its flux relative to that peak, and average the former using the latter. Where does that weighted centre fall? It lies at 8677.1 angstrom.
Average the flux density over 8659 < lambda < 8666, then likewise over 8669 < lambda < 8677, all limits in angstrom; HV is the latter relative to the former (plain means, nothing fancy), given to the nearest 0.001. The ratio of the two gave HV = 1.047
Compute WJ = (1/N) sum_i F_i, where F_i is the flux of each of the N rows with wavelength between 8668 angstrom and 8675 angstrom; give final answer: 7.52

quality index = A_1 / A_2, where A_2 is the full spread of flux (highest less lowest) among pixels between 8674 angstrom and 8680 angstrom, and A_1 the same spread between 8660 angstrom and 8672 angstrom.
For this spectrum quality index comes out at 1.56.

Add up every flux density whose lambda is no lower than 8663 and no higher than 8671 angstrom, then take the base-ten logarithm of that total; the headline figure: 1.56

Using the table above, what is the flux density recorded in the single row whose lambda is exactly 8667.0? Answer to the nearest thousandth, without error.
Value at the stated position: 7.302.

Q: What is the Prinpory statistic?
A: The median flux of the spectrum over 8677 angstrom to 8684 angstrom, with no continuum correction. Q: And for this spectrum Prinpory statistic 7.9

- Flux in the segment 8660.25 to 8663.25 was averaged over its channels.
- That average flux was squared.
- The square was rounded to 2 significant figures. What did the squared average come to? 52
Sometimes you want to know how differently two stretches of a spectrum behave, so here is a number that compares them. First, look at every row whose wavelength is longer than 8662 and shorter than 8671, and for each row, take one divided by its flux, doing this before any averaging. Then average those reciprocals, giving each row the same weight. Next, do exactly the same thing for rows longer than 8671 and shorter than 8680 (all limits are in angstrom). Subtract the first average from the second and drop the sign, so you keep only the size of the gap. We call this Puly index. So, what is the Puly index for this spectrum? 0.0070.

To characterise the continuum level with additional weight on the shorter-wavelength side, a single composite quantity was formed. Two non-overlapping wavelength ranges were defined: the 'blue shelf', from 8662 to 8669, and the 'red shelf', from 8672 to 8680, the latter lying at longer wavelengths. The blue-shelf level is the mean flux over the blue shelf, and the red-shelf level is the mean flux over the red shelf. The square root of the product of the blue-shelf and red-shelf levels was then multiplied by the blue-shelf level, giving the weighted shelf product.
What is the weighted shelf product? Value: 54.6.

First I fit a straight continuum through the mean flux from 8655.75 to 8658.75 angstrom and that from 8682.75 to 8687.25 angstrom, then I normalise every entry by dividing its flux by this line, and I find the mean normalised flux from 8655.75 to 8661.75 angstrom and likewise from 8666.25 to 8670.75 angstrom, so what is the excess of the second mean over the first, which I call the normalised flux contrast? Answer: -0.025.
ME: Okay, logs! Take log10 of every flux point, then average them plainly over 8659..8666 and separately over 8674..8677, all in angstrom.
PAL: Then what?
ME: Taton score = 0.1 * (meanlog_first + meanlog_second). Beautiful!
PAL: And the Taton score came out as 0.175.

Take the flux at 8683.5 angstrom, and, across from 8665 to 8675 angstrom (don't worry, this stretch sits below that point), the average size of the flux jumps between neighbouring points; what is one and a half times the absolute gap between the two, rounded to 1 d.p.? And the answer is 11.9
